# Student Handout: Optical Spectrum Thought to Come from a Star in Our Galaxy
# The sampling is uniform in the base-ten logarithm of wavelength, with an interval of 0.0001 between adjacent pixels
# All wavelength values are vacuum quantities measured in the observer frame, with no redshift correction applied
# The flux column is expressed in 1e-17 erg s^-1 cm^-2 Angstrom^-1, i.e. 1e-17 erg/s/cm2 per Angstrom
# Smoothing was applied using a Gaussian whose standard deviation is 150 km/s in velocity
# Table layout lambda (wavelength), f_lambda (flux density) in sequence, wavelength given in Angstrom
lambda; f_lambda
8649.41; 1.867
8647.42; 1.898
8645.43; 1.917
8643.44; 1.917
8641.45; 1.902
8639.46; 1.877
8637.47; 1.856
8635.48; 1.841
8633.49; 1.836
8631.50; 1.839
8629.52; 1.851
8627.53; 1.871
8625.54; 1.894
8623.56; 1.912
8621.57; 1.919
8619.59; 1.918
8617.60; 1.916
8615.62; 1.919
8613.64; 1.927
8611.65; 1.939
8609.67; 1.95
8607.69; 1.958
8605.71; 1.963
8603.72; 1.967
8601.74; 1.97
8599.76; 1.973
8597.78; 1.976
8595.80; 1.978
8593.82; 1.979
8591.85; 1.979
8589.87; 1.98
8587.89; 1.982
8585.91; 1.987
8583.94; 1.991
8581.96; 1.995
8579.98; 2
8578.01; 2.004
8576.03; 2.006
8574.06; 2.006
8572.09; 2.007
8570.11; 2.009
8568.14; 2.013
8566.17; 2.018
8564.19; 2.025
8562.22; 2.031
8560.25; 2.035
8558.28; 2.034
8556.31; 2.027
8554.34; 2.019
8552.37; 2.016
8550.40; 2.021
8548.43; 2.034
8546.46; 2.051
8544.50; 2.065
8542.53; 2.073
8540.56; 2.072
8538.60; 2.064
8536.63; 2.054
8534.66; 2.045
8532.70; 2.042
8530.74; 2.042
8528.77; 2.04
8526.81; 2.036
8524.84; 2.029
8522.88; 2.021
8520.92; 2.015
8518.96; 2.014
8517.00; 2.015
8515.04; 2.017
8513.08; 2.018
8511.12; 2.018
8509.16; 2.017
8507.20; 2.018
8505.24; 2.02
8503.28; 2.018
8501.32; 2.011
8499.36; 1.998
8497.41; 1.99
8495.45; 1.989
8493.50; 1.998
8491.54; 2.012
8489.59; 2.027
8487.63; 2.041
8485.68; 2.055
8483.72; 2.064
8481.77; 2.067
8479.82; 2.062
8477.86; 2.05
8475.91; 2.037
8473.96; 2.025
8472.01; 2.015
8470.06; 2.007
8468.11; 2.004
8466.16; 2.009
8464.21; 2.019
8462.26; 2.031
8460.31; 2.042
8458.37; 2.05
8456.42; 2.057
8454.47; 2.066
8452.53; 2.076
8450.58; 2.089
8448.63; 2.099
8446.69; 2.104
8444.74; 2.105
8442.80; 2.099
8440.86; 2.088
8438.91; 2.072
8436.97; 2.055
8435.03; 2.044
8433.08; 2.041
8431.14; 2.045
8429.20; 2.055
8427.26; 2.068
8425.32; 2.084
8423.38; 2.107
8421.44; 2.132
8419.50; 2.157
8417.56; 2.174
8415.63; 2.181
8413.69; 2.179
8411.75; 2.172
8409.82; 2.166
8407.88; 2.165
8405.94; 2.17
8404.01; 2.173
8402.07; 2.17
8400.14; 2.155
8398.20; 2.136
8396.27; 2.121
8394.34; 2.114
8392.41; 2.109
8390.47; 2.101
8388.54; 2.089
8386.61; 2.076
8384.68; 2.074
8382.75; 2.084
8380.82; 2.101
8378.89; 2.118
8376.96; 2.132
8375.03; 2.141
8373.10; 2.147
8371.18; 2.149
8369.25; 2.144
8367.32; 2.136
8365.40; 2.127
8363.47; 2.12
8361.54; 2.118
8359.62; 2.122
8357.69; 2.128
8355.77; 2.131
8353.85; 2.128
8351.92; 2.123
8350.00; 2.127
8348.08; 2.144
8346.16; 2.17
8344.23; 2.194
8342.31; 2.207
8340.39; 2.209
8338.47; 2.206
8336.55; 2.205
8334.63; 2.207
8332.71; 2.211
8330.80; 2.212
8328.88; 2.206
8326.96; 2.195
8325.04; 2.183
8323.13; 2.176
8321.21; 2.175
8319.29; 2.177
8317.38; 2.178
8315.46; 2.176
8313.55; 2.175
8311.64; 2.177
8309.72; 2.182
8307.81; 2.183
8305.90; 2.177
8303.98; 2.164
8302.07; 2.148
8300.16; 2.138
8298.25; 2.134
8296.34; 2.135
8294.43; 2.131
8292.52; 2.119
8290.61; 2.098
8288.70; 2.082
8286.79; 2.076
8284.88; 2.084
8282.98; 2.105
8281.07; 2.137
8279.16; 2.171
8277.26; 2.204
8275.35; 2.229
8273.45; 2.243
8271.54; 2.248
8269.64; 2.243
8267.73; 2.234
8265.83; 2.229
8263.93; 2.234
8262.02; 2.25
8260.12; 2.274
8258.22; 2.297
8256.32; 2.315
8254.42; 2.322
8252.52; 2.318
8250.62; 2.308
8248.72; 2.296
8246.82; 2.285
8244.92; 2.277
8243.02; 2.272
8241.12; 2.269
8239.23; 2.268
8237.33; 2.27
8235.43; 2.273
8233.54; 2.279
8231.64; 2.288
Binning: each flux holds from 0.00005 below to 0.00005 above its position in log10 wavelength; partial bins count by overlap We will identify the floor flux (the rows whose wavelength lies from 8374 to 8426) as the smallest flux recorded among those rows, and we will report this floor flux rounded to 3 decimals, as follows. 2.074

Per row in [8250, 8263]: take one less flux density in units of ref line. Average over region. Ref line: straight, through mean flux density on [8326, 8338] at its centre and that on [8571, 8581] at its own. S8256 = -0.013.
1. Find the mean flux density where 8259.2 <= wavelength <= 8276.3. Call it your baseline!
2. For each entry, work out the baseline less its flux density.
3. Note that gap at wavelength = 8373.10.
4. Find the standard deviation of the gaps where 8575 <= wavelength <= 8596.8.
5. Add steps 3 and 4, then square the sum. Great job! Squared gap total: 0.011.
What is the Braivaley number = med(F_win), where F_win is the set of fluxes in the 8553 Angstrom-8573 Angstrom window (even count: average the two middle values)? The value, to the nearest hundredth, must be 2.02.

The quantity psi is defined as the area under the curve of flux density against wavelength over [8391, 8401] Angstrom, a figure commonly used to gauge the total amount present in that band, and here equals 21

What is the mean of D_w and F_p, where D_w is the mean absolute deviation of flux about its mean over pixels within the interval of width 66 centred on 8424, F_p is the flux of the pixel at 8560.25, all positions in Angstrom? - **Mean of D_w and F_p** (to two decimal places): 1.04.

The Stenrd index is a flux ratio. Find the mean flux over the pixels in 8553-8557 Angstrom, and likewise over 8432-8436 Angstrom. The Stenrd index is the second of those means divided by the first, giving 1.01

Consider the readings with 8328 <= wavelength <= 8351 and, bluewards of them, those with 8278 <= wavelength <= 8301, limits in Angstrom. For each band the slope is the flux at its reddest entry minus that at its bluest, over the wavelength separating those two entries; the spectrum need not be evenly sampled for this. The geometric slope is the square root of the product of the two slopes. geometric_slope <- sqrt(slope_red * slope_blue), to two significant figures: 0.0024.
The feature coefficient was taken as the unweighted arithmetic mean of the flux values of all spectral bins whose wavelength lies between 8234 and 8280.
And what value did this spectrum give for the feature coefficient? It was 2.26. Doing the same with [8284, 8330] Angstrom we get 2.15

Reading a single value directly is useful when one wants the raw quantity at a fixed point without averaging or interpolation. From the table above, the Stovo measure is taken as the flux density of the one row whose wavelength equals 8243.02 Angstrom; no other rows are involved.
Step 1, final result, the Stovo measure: 2.272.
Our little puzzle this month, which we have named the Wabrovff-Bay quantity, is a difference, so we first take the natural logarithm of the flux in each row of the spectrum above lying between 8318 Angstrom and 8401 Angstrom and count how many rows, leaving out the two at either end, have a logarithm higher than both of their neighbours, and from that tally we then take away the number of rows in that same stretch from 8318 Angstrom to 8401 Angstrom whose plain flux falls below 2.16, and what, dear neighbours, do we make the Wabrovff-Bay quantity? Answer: -24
